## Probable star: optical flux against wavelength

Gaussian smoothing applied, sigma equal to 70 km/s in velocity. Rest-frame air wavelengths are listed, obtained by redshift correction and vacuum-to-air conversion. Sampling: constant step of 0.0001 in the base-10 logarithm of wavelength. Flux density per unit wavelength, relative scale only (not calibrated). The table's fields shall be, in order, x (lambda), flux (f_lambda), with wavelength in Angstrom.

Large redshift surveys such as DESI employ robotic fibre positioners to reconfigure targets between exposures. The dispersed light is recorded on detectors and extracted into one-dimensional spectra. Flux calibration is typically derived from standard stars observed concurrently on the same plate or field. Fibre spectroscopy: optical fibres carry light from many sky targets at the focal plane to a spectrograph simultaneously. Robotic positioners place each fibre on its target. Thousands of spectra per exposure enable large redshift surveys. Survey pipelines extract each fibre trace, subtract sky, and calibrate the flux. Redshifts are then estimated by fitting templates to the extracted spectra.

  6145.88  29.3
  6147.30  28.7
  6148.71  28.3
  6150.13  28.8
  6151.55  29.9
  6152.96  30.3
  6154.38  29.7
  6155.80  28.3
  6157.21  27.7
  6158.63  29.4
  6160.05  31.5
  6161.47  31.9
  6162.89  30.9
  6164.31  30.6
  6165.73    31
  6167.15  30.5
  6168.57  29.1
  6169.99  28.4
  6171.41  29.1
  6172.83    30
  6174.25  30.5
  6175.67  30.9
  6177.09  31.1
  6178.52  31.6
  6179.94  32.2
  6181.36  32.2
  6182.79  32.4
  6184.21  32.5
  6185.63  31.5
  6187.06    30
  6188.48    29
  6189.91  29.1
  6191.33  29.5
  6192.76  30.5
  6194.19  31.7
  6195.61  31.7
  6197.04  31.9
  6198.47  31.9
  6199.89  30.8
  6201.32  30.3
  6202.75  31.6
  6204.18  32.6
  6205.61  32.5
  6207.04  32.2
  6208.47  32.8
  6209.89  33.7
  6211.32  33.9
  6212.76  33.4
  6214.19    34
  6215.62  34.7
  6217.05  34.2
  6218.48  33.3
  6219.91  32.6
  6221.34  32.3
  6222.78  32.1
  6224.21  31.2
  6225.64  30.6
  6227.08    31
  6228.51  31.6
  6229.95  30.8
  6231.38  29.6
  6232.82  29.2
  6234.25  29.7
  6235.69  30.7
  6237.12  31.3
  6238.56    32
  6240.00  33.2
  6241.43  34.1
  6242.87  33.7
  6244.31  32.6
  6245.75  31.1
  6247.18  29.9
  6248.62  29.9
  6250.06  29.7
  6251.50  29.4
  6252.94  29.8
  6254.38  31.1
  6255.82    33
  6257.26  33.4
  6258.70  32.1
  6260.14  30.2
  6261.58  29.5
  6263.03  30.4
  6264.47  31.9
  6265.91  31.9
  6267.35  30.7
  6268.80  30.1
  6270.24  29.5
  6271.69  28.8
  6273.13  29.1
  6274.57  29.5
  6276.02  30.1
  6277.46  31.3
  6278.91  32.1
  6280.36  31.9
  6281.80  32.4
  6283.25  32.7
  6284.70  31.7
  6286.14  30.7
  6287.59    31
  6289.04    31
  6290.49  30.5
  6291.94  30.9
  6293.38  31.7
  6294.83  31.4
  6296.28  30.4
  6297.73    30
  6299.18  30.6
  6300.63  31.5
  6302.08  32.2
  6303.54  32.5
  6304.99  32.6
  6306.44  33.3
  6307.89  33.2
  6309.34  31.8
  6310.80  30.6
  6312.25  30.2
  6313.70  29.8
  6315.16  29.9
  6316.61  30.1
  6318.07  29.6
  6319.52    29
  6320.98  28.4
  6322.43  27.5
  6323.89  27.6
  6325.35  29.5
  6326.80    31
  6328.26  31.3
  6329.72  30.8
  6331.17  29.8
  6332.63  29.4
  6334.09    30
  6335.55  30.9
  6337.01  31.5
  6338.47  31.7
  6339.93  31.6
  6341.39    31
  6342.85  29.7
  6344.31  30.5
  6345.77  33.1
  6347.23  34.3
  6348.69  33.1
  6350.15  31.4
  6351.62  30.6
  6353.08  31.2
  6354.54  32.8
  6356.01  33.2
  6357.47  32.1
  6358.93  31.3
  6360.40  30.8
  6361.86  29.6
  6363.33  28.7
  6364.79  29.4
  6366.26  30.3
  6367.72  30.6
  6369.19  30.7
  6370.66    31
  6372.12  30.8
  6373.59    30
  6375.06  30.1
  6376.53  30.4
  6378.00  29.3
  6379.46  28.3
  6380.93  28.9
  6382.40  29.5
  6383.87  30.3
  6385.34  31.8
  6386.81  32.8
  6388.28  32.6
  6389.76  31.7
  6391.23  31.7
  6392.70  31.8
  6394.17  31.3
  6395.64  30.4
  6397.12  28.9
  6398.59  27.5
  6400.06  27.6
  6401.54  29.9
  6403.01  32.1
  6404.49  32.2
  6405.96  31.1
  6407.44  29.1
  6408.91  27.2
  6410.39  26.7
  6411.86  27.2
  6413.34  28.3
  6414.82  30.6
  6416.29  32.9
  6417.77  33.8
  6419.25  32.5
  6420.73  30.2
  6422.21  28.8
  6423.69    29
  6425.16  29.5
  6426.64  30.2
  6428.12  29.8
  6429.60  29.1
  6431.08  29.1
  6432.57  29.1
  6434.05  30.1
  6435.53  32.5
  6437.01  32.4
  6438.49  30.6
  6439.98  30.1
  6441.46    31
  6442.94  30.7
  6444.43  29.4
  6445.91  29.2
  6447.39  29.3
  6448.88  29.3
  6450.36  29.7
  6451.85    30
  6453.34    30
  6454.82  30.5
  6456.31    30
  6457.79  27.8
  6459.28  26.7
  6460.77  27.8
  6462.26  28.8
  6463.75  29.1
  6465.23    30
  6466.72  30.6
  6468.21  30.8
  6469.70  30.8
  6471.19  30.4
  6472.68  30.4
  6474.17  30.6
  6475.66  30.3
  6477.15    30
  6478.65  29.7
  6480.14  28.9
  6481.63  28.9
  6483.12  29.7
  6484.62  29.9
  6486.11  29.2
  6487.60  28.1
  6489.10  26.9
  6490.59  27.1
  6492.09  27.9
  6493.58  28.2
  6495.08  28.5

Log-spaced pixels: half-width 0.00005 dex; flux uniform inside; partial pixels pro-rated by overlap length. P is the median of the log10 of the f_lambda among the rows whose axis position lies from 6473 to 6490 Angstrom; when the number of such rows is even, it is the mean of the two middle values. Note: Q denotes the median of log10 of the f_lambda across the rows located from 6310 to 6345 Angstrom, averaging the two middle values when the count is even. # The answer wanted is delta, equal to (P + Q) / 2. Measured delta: 1.48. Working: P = 1.47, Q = 1.48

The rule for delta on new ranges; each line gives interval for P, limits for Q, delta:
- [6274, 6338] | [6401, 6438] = 1.48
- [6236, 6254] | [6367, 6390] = 1.49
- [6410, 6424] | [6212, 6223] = 1.50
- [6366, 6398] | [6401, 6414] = 1.47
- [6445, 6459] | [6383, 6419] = 1.48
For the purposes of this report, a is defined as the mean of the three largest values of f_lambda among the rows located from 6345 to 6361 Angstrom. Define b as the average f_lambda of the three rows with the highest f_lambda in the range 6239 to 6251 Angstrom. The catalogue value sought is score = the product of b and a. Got 1129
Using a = 33.5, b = 33.7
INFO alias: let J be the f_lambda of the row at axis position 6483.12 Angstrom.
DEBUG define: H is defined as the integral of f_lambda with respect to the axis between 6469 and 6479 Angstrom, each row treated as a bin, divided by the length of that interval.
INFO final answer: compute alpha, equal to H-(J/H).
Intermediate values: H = 30.3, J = 29.7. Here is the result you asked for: 29.3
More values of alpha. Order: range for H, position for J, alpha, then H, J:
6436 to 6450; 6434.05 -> 29.3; 30.3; 30.1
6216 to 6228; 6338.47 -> 31.3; 32.2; 31.7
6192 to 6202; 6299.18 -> 30.3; 31.2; 30.6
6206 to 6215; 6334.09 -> 32.4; 33.3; 30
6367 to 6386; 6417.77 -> 29.0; 30.1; 33.8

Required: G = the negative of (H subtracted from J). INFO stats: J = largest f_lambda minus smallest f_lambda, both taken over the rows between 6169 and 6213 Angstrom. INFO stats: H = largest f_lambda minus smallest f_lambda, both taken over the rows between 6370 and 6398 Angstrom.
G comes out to -1.0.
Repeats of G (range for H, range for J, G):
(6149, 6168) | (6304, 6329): -1.6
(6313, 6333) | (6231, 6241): -0.2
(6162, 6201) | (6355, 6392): -0.8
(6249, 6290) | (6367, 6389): 0.1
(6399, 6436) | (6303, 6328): 1.3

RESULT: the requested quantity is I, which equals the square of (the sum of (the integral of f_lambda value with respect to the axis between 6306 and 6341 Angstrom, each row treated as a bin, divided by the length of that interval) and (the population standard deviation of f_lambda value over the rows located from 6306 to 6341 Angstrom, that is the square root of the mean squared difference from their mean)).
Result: 1010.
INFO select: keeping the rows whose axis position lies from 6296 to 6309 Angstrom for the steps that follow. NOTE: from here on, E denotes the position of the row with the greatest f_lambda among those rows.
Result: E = 6306.44 Angstrom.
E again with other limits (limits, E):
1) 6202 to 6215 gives 6214.19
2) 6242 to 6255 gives 6242.87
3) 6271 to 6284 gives 6283.25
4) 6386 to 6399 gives 6386.81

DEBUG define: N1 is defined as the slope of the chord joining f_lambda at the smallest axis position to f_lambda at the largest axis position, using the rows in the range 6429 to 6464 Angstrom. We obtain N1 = 0.00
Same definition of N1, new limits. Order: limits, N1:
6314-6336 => 0.05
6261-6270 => 0.08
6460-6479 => 0.11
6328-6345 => -0.05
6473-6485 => -0.07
